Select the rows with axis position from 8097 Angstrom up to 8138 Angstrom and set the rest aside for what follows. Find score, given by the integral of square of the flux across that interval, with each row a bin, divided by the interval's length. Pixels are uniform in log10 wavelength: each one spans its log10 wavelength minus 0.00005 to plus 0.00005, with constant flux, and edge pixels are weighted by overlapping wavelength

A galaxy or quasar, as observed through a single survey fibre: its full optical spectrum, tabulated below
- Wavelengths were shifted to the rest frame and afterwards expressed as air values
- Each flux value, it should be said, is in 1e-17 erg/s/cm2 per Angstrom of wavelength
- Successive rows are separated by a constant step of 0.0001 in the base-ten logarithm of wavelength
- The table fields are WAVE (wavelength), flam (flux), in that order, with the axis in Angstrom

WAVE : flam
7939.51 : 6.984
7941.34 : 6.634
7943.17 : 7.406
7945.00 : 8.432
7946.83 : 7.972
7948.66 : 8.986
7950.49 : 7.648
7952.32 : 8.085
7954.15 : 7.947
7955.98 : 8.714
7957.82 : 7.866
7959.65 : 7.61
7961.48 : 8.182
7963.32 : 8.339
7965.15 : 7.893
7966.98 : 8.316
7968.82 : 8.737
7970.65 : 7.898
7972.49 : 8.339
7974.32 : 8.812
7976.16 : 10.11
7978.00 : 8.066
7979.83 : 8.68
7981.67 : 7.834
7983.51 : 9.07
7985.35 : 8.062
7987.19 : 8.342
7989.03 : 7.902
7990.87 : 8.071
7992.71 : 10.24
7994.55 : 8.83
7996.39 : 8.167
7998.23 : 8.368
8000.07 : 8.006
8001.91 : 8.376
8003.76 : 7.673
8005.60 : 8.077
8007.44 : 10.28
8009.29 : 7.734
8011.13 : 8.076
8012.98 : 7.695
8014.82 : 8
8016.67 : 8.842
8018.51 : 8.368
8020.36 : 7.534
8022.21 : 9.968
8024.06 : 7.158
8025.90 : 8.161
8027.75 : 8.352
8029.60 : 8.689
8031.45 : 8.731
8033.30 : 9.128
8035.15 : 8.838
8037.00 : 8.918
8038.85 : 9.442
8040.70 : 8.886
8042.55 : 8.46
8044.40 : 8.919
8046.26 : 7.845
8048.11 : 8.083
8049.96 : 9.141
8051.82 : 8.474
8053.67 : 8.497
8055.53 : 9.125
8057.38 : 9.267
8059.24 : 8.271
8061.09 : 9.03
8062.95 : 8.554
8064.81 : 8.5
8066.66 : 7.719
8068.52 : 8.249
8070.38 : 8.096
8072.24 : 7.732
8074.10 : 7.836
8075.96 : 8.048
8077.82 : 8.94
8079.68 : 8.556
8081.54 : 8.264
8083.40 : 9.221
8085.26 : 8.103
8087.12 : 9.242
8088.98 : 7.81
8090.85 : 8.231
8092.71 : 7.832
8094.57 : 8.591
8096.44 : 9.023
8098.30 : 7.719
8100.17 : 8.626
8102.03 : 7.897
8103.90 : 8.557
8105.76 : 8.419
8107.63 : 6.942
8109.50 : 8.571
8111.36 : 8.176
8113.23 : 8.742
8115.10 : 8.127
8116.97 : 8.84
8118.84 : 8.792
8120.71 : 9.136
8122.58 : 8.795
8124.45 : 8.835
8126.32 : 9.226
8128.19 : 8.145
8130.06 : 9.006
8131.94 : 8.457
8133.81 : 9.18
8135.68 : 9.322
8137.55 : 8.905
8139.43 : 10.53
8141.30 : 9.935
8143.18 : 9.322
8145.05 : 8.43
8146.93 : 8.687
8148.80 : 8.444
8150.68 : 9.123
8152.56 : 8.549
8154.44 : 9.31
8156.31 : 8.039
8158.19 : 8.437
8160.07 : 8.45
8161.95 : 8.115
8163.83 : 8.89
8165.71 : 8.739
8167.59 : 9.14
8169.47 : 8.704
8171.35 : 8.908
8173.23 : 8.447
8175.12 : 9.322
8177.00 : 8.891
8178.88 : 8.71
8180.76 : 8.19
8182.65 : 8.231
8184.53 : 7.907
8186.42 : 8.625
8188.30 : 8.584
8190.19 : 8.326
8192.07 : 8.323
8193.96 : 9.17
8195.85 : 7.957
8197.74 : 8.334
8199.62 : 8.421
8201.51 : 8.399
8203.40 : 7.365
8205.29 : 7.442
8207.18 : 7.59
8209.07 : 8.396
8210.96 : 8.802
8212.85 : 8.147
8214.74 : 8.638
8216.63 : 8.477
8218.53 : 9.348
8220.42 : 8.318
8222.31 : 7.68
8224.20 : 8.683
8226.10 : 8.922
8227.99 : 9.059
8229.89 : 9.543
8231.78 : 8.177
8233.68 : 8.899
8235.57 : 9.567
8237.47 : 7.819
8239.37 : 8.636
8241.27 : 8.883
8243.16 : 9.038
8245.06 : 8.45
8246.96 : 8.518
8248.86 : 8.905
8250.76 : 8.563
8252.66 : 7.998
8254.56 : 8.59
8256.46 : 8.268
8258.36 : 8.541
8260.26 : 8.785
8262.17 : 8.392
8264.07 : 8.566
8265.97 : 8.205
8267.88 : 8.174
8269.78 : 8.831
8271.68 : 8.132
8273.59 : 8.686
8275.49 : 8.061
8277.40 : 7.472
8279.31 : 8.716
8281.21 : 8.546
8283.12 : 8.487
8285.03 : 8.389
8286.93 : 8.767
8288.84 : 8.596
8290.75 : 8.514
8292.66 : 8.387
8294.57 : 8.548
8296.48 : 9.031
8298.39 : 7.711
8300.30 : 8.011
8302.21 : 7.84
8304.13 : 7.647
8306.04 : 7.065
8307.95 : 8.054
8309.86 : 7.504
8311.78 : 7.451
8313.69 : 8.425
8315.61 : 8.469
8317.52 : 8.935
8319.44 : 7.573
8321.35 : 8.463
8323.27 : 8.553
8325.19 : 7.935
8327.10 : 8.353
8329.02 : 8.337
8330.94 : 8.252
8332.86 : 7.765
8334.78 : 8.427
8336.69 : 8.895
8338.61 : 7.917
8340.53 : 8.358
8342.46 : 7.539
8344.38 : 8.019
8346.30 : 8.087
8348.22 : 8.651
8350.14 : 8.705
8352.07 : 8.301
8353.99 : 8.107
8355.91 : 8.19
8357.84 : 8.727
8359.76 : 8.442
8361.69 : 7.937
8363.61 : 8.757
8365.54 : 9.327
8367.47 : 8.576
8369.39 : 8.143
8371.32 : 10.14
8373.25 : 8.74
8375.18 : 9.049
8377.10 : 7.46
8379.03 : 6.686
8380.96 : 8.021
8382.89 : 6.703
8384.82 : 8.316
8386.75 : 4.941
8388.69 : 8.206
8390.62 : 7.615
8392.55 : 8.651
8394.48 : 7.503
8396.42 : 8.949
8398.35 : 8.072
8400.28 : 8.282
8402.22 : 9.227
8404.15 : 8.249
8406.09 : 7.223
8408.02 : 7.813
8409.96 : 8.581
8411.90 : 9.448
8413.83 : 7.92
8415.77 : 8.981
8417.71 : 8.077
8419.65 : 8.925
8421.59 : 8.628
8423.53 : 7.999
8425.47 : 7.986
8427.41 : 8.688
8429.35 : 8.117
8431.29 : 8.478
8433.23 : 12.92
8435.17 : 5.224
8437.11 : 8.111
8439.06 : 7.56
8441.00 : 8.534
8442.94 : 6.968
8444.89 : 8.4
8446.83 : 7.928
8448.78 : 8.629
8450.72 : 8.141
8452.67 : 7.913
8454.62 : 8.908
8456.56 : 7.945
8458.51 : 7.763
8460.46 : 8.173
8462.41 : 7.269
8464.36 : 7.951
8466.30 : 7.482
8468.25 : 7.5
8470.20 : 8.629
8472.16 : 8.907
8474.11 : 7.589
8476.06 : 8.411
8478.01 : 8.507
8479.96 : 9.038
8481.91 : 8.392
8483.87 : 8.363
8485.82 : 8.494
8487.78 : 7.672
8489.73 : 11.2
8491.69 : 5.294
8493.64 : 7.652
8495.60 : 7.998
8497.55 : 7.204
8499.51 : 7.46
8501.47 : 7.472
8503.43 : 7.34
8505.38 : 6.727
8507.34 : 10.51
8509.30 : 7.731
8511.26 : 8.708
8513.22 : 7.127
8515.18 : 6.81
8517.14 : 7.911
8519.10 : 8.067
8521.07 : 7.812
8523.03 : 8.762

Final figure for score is 74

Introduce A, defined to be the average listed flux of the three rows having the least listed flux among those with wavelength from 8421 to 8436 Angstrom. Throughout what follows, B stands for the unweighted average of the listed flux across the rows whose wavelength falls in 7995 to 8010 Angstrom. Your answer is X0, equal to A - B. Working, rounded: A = 7.07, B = 8.34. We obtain -1.3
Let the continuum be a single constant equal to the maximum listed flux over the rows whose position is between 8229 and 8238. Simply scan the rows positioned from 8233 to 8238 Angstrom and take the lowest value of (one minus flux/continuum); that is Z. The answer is 0.00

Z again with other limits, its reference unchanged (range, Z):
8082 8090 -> 0.03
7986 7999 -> -0.07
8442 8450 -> 0.10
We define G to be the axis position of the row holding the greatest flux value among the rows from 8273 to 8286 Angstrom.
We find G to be 8279.31 Angstrom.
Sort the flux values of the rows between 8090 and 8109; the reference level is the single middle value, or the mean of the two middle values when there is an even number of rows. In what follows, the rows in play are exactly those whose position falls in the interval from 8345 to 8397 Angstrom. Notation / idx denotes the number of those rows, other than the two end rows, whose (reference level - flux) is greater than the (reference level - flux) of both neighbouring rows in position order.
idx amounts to 9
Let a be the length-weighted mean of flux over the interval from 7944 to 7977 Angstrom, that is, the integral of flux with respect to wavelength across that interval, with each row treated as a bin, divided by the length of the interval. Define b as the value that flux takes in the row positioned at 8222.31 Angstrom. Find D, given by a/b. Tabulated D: 1.08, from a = 8.3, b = 7.68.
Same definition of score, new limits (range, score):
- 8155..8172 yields 74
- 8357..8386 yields 70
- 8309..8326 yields 67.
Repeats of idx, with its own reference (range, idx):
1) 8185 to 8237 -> 7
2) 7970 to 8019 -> 9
